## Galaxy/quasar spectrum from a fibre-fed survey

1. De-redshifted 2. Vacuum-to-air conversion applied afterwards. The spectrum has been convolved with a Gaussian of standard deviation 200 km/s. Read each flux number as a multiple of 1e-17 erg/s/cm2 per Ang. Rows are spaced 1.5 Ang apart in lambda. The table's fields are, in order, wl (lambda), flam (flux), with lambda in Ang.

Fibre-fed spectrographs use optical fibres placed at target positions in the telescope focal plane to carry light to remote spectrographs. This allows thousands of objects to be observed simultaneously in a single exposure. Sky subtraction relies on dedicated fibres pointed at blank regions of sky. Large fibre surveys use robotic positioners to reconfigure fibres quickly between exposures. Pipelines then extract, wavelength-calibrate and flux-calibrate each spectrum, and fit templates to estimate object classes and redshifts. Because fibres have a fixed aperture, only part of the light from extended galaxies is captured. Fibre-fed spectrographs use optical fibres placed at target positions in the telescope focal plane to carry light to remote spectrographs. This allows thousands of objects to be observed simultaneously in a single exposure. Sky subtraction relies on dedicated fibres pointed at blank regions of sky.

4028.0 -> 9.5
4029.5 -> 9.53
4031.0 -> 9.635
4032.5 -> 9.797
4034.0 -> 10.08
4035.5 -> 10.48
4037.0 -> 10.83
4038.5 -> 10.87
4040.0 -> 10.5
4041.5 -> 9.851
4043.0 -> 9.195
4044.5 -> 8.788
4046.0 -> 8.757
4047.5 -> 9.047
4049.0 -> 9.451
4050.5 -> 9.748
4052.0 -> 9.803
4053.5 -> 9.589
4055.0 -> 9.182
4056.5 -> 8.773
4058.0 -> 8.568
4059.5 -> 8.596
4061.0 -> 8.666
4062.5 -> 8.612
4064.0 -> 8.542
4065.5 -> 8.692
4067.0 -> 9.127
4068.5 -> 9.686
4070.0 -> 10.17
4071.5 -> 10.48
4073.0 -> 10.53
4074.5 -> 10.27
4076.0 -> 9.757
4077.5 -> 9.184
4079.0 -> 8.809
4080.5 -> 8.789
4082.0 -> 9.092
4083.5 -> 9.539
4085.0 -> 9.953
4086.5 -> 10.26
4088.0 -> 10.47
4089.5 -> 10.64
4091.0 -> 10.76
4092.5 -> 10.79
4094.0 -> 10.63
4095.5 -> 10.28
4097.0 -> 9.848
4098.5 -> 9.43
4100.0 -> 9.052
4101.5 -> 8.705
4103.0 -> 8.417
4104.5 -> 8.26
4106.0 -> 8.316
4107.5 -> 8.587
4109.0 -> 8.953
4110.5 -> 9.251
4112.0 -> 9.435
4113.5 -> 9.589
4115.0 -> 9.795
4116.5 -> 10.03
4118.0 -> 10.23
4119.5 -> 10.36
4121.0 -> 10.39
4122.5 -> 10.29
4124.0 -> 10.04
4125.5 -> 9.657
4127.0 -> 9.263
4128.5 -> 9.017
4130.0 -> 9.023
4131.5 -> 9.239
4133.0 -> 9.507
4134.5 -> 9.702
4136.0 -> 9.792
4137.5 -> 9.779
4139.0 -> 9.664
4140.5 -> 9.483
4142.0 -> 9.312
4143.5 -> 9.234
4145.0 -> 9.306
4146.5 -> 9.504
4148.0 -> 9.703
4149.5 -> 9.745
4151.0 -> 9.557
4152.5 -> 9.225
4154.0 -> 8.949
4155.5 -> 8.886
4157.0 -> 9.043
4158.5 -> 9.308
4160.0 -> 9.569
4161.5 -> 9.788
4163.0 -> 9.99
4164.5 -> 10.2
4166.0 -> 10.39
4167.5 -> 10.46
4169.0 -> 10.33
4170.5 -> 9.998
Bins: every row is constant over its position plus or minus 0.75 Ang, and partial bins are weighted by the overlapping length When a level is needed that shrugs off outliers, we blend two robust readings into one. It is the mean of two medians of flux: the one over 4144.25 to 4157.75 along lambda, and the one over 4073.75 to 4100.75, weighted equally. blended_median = 9.60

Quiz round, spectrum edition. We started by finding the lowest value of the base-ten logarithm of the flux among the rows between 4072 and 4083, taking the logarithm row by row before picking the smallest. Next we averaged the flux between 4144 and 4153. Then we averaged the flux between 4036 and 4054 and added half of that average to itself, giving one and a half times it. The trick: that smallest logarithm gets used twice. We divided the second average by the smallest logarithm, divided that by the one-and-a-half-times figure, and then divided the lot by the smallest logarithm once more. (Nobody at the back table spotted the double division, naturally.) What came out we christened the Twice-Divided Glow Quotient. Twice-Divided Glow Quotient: 0.73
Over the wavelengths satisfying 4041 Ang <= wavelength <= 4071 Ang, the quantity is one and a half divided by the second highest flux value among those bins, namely 0.152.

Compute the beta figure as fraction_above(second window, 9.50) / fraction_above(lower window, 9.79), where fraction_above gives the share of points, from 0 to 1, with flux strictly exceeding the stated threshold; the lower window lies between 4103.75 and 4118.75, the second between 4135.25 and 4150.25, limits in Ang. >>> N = 2.0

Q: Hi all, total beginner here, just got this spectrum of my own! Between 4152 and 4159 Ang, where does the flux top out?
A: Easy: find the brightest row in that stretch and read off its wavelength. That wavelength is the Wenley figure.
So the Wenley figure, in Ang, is 4158.5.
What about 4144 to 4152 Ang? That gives 4149.5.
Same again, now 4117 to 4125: 4121.0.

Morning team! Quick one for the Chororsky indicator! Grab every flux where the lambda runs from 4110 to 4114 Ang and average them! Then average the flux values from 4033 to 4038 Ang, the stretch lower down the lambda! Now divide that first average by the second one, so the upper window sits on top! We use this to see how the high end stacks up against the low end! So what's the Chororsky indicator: 0.90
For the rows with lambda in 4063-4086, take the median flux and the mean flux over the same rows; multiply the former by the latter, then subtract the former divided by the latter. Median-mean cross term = 89.7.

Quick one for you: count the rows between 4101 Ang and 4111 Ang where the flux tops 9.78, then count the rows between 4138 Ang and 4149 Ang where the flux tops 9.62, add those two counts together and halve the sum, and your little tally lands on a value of 1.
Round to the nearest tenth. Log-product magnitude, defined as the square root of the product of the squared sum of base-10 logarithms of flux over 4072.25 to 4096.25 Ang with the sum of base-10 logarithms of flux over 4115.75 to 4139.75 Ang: 63.5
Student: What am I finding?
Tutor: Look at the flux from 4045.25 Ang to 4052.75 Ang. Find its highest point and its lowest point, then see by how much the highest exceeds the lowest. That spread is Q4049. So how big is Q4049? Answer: 1.0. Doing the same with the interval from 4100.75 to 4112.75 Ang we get 1.2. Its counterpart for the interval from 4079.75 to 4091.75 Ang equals 2.0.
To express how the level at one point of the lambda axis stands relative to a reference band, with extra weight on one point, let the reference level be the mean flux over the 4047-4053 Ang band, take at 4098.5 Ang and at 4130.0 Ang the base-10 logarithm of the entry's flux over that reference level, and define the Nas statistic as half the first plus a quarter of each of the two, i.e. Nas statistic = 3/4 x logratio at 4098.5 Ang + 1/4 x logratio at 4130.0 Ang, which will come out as -0.01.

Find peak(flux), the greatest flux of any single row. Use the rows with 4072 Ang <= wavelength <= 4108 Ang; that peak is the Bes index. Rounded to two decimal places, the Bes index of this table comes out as 10.79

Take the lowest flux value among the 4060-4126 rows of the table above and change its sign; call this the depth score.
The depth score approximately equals -8.3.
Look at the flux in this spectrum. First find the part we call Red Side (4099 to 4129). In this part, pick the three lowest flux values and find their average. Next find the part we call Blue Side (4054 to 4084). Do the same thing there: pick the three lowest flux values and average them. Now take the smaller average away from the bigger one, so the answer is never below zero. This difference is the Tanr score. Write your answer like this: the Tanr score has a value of 0.2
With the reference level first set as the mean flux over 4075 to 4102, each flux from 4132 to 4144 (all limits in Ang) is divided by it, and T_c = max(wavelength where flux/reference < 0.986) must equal 4143.5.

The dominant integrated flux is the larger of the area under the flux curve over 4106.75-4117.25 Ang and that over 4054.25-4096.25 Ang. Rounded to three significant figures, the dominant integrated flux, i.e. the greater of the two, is 403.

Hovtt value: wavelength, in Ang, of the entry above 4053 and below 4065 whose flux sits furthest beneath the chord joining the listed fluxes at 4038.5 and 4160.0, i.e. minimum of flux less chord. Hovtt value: 4058.0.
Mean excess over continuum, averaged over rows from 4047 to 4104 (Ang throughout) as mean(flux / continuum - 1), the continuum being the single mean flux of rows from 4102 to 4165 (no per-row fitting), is 0.007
